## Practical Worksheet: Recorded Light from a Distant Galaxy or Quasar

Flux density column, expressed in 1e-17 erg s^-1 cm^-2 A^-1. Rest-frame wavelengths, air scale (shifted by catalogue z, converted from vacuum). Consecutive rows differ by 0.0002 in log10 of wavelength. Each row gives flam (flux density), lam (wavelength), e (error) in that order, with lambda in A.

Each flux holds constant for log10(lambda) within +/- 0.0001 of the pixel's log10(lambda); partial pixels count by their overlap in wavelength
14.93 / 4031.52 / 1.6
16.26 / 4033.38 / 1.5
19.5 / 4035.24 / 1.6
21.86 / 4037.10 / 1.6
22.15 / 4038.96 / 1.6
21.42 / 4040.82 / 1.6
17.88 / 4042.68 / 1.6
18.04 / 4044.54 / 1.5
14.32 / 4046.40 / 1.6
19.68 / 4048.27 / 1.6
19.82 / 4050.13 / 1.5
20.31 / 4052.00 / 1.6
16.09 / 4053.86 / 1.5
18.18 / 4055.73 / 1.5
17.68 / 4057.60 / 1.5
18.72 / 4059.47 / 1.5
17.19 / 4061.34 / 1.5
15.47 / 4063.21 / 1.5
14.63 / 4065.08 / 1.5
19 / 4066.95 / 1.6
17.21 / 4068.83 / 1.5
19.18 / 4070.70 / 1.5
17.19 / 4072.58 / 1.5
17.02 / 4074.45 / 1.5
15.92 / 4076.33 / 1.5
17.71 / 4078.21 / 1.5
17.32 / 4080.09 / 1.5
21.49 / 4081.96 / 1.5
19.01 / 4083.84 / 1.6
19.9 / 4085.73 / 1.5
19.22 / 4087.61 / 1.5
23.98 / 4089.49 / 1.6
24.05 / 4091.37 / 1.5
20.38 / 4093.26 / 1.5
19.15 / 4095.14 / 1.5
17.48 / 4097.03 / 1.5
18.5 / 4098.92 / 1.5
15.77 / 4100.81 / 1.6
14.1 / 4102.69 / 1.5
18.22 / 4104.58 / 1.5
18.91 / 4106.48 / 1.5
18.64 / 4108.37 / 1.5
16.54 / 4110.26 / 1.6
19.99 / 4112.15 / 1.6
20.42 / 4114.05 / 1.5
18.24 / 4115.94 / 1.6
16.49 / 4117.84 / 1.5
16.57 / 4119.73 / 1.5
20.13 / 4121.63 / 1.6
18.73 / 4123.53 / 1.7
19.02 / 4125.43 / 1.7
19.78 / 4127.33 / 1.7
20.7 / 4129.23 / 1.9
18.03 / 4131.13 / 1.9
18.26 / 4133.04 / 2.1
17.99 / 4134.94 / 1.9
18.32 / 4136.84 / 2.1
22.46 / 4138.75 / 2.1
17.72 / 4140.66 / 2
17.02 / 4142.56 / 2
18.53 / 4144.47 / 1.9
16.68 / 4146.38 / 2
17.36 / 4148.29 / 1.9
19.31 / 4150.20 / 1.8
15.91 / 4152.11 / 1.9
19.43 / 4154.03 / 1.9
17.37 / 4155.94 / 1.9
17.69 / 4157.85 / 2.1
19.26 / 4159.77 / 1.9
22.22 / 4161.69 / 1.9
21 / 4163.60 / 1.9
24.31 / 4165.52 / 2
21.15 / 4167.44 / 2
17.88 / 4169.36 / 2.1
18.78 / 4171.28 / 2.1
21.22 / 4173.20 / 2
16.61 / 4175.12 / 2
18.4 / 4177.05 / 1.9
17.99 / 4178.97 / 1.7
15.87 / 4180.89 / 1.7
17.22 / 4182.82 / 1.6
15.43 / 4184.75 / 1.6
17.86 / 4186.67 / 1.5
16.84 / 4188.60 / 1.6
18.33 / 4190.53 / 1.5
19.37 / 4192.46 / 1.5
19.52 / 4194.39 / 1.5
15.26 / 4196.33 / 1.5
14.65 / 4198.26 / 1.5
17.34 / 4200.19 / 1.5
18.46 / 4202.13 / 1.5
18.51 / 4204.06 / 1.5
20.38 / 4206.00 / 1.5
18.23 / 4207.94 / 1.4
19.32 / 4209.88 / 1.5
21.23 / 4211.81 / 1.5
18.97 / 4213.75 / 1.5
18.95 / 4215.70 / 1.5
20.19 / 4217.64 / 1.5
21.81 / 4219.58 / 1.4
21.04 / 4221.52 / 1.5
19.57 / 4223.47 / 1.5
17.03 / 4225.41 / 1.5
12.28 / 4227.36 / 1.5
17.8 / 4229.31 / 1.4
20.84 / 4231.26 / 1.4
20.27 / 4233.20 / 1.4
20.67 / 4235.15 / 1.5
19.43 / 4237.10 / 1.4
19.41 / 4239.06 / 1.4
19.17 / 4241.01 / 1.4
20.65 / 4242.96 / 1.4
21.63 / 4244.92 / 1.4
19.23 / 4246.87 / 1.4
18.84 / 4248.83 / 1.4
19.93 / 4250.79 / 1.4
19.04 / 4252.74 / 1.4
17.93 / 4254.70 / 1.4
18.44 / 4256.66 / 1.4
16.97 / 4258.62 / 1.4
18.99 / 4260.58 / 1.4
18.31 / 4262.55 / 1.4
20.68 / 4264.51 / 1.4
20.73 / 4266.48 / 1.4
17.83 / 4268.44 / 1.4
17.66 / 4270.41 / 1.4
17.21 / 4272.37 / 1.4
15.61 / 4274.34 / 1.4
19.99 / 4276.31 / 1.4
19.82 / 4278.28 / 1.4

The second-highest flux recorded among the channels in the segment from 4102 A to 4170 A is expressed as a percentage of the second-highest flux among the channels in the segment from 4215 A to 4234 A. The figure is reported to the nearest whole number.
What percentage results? 107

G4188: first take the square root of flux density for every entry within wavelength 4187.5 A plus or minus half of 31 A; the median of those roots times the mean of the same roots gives 17.5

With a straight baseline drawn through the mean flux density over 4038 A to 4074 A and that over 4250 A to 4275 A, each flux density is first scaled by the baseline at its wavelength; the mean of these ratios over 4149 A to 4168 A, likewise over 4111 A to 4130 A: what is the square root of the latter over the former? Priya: 0.98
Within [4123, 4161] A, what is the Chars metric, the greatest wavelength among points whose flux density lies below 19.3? 4159.77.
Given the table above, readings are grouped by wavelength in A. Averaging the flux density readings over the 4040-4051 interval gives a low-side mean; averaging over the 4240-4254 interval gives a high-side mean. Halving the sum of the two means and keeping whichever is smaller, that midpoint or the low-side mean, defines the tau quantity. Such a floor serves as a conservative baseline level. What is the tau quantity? 18.5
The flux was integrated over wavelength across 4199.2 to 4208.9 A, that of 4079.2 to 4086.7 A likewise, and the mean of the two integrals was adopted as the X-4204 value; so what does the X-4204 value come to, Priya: 163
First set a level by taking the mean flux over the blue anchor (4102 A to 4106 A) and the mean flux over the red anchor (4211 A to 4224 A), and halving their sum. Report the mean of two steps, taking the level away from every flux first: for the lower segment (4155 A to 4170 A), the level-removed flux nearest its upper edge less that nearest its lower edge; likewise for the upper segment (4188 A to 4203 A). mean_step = 1.1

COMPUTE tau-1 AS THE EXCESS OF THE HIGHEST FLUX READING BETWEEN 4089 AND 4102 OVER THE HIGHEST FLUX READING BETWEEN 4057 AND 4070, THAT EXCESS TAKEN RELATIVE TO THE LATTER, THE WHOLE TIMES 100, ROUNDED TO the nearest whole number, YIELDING 27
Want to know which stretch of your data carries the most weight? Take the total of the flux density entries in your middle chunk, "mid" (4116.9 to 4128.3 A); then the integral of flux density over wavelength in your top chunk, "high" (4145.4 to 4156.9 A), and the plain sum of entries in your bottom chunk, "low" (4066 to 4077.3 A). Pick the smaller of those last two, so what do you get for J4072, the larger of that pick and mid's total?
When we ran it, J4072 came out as 111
